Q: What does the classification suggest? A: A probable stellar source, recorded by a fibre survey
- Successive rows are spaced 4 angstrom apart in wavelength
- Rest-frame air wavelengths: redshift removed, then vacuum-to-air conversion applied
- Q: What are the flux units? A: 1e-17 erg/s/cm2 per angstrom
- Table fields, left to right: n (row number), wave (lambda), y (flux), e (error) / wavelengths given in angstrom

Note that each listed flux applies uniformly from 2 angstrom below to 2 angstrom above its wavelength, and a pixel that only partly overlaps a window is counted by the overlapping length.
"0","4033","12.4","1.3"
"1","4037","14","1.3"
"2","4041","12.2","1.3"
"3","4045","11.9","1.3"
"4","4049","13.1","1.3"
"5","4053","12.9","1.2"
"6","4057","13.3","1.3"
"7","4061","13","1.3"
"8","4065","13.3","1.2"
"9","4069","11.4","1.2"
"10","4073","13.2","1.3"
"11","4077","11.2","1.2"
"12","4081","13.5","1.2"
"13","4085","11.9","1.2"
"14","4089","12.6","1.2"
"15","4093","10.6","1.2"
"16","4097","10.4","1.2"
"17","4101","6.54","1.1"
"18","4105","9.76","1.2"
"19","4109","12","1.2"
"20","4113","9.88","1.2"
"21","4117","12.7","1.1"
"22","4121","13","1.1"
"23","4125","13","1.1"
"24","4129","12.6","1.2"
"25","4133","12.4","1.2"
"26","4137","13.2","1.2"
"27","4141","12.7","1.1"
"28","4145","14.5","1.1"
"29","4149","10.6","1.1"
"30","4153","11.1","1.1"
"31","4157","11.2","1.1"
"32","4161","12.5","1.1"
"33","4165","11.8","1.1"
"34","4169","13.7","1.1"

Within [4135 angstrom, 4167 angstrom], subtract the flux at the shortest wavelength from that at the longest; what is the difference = -1.4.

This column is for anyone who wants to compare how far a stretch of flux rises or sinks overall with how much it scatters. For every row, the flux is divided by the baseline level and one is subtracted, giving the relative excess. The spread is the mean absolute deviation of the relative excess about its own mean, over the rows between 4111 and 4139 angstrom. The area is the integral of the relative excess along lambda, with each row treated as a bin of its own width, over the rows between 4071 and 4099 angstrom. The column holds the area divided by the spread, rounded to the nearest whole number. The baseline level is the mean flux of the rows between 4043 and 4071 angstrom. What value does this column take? -31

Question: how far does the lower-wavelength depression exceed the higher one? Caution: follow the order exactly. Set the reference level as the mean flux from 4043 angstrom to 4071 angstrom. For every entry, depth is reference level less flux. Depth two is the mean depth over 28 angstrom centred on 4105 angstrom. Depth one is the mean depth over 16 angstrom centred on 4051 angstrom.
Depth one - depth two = -2.5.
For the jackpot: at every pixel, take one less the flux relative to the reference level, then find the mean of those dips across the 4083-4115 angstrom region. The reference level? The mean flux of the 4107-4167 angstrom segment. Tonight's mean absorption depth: 0.143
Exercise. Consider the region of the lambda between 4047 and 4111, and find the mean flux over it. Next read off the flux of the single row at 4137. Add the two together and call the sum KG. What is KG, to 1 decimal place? 25.0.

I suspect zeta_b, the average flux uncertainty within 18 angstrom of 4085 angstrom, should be 1.20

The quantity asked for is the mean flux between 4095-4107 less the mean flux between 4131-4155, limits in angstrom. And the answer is -3.5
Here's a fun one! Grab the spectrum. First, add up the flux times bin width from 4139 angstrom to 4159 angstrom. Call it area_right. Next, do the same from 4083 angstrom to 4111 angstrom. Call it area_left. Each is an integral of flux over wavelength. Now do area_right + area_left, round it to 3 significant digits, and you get 536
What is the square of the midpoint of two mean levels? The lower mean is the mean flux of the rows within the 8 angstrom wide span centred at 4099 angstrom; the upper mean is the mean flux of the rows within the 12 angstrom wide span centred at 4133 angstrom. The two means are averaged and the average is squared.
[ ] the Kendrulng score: 112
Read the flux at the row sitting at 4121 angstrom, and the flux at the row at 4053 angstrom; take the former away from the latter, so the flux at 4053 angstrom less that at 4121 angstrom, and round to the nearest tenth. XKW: -0.1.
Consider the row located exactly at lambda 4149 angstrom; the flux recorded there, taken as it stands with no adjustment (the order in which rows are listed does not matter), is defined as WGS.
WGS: 10.6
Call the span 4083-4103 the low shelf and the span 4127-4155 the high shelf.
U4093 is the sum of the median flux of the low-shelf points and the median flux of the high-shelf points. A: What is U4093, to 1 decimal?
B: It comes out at 23.2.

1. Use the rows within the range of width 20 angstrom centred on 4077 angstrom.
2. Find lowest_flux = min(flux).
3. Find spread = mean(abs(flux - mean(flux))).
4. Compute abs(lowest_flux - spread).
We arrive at 10.3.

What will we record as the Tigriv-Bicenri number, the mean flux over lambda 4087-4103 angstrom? 10.0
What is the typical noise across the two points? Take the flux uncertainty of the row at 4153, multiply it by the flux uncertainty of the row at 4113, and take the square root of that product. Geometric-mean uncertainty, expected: 1.15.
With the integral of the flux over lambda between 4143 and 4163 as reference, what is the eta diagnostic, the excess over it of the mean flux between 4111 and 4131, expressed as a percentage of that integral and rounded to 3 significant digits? -94.9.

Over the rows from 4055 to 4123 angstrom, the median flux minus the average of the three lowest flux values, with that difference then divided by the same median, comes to 0.27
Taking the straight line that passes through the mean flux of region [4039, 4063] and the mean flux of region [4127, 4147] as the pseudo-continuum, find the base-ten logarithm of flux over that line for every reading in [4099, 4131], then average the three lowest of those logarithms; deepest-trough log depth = -0.18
